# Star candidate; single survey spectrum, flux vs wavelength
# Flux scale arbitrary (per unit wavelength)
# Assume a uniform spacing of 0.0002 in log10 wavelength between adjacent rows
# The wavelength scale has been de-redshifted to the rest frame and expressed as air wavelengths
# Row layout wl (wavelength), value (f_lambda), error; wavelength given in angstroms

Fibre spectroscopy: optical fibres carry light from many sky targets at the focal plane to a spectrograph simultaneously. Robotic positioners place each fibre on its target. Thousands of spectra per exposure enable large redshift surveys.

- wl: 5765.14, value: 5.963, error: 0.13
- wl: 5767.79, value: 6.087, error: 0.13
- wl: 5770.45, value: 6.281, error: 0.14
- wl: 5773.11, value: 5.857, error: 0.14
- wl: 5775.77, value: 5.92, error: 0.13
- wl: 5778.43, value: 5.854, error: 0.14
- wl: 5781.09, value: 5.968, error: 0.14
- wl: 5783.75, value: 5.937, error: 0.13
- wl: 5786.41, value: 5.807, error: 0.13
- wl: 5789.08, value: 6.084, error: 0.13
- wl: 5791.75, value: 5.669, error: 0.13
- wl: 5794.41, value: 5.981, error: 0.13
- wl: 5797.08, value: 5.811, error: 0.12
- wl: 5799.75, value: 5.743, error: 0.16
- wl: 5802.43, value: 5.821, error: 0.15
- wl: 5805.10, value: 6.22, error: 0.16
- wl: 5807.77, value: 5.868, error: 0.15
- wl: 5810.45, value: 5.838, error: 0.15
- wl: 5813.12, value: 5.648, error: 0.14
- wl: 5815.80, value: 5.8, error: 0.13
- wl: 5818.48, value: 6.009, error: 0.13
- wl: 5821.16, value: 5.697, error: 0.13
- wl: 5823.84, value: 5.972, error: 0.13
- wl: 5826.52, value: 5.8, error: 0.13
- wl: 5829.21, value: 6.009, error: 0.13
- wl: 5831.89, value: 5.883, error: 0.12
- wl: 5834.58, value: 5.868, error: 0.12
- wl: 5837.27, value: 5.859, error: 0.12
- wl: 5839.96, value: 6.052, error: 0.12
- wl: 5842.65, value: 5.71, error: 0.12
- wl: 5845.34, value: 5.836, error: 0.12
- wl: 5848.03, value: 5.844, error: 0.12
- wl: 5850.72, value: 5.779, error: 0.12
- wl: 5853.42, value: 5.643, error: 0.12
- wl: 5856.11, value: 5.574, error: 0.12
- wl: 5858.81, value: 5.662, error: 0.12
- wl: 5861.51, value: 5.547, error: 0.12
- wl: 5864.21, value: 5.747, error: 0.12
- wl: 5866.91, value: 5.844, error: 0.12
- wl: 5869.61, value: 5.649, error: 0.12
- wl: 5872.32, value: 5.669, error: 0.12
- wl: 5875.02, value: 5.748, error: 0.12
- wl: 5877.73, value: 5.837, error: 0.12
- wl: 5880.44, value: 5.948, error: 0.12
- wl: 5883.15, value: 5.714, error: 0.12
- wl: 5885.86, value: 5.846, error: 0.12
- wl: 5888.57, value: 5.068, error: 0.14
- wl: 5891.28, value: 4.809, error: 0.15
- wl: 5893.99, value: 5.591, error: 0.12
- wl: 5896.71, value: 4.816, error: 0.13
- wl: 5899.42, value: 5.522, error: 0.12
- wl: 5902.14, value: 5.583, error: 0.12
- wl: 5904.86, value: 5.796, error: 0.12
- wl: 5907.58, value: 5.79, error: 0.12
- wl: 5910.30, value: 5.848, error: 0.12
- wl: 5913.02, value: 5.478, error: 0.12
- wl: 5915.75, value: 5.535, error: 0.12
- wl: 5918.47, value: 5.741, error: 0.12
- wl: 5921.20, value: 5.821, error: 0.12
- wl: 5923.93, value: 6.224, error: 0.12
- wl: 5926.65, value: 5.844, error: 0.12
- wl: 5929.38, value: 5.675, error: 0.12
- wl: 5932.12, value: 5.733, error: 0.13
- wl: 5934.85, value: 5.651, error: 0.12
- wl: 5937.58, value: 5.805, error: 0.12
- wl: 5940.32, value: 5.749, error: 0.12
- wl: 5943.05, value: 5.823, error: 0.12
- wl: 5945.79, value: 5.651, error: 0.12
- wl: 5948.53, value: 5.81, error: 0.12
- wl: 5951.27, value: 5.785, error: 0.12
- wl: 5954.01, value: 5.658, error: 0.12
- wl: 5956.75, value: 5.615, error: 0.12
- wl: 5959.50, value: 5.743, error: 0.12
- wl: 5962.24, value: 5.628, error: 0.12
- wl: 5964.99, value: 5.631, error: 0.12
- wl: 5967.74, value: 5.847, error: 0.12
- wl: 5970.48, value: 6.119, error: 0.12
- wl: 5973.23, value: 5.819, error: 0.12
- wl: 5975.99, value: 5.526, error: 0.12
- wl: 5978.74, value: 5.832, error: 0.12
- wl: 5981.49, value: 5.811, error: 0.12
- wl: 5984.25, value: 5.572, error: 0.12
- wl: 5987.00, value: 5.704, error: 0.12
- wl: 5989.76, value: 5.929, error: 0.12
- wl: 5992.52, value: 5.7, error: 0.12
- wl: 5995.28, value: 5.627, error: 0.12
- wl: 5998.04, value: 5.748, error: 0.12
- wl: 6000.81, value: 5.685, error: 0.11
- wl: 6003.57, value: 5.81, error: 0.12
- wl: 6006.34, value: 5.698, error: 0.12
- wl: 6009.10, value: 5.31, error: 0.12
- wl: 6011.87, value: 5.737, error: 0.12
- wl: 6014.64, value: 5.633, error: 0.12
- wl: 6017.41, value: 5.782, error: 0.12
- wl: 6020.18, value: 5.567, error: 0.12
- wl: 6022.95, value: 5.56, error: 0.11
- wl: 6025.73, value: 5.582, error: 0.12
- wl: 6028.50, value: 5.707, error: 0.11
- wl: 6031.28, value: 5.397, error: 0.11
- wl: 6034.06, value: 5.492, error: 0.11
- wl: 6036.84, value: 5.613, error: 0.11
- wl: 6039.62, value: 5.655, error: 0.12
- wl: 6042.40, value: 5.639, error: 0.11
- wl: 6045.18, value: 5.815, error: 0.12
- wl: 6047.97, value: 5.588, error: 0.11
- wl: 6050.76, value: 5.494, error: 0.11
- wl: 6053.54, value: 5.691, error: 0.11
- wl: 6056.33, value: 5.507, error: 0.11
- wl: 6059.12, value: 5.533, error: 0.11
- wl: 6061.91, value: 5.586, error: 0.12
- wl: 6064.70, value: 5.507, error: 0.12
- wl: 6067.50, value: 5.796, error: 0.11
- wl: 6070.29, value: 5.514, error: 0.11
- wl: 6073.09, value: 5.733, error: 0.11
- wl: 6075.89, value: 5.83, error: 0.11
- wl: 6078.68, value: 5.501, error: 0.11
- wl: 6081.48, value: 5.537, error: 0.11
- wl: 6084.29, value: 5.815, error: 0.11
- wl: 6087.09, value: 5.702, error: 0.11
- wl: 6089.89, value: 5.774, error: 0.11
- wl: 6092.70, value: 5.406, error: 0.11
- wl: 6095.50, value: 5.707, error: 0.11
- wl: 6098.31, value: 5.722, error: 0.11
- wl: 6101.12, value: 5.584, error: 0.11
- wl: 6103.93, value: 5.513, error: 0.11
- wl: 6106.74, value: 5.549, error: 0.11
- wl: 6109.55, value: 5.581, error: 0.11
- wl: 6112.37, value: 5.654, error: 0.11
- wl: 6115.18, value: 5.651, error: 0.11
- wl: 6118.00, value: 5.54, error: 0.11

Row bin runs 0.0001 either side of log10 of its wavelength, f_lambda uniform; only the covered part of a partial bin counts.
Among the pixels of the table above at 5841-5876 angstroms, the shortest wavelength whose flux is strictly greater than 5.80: 5845.34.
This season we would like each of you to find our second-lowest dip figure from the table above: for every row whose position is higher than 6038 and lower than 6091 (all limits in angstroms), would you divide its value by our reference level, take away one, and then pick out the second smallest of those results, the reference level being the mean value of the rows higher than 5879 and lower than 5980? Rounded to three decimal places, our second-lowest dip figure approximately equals -0.031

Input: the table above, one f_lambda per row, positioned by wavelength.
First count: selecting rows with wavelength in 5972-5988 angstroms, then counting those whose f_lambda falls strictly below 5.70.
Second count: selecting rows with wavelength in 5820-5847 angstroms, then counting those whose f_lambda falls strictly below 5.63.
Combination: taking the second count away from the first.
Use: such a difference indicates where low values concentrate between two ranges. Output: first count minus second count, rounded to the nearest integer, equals 2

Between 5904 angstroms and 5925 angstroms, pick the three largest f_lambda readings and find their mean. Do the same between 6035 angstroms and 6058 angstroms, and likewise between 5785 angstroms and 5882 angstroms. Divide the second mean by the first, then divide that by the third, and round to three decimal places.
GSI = 0.157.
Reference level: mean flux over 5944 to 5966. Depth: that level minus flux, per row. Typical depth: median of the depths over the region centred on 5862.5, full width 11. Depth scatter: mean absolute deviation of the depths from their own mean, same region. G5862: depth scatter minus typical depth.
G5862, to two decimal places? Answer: 0.11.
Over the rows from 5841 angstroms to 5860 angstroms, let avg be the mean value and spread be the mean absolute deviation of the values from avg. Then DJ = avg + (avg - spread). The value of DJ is 11.4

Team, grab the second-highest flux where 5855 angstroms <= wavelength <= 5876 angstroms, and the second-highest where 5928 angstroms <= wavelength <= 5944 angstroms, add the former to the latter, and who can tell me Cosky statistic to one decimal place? 11.6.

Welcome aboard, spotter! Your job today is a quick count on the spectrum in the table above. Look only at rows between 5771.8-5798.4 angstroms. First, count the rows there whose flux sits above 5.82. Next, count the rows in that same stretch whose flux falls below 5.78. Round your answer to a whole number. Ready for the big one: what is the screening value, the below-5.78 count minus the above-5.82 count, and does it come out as -6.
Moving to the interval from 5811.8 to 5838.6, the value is -4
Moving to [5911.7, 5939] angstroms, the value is 3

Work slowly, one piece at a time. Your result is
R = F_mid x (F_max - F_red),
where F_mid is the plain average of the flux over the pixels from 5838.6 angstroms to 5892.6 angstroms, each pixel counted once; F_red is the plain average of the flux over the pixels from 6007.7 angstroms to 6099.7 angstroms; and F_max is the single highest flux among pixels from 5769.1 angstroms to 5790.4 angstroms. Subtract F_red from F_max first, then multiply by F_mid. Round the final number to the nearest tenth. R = 3.8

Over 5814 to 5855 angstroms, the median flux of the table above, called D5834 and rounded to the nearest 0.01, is 5.84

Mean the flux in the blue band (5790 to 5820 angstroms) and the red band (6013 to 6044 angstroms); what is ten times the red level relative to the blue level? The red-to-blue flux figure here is 9.6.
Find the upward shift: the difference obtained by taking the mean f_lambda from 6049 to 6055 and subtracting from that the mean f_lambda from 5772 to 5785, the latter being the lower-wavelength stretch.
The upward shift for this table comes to -0.3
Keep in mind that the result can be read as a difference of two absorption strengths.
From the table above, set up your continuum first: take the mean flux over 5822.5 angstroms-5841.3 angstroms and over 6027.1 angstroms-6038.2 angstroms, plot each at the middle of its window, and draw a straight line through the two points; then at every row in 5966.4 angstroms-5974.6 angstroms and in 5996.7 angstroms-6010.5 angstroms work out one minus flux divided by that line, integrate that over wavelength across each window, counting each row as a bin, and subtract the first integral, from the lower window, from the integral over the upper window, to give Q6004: 0.3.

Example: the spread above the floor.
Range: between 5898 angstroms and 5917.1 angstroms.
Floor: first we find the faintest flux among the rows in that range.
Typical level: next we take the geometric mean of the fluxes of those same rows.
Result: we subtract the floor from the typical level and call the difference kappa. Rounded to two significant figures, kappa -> 0.17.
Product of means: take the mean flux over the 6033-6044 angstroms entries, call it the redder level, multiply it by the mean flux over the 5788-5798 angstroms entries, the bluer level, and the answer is 33.0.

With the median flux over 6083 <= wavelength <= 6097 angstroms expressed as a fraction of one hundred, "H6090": 0.0571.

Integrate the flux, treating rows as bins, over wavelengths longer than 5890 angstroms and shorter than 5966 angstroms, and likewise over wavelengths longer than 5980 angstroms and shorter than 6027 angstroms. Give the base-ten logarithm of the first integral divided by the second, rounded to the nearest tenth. 0.2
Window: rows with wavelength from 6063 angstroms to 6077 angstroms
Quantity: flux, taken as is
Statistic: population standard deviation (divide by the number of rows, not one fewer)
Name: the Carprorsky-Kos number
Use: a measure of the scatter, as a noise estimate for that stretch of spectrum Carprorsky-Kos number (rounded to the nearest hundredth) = 0.14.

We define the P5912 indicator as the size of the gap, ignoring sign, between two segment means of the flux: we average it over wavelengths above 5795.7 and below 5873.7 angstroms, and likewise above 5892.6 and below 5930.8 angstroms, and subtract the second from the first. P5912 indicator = 0.15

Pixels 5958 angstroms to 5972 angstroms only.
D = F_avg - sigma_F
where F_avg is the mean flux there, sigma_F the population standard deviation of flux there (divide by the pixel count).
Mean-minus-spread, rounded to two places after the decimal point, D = 5.61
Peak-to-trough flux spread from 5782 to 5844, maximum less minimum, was 0.57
